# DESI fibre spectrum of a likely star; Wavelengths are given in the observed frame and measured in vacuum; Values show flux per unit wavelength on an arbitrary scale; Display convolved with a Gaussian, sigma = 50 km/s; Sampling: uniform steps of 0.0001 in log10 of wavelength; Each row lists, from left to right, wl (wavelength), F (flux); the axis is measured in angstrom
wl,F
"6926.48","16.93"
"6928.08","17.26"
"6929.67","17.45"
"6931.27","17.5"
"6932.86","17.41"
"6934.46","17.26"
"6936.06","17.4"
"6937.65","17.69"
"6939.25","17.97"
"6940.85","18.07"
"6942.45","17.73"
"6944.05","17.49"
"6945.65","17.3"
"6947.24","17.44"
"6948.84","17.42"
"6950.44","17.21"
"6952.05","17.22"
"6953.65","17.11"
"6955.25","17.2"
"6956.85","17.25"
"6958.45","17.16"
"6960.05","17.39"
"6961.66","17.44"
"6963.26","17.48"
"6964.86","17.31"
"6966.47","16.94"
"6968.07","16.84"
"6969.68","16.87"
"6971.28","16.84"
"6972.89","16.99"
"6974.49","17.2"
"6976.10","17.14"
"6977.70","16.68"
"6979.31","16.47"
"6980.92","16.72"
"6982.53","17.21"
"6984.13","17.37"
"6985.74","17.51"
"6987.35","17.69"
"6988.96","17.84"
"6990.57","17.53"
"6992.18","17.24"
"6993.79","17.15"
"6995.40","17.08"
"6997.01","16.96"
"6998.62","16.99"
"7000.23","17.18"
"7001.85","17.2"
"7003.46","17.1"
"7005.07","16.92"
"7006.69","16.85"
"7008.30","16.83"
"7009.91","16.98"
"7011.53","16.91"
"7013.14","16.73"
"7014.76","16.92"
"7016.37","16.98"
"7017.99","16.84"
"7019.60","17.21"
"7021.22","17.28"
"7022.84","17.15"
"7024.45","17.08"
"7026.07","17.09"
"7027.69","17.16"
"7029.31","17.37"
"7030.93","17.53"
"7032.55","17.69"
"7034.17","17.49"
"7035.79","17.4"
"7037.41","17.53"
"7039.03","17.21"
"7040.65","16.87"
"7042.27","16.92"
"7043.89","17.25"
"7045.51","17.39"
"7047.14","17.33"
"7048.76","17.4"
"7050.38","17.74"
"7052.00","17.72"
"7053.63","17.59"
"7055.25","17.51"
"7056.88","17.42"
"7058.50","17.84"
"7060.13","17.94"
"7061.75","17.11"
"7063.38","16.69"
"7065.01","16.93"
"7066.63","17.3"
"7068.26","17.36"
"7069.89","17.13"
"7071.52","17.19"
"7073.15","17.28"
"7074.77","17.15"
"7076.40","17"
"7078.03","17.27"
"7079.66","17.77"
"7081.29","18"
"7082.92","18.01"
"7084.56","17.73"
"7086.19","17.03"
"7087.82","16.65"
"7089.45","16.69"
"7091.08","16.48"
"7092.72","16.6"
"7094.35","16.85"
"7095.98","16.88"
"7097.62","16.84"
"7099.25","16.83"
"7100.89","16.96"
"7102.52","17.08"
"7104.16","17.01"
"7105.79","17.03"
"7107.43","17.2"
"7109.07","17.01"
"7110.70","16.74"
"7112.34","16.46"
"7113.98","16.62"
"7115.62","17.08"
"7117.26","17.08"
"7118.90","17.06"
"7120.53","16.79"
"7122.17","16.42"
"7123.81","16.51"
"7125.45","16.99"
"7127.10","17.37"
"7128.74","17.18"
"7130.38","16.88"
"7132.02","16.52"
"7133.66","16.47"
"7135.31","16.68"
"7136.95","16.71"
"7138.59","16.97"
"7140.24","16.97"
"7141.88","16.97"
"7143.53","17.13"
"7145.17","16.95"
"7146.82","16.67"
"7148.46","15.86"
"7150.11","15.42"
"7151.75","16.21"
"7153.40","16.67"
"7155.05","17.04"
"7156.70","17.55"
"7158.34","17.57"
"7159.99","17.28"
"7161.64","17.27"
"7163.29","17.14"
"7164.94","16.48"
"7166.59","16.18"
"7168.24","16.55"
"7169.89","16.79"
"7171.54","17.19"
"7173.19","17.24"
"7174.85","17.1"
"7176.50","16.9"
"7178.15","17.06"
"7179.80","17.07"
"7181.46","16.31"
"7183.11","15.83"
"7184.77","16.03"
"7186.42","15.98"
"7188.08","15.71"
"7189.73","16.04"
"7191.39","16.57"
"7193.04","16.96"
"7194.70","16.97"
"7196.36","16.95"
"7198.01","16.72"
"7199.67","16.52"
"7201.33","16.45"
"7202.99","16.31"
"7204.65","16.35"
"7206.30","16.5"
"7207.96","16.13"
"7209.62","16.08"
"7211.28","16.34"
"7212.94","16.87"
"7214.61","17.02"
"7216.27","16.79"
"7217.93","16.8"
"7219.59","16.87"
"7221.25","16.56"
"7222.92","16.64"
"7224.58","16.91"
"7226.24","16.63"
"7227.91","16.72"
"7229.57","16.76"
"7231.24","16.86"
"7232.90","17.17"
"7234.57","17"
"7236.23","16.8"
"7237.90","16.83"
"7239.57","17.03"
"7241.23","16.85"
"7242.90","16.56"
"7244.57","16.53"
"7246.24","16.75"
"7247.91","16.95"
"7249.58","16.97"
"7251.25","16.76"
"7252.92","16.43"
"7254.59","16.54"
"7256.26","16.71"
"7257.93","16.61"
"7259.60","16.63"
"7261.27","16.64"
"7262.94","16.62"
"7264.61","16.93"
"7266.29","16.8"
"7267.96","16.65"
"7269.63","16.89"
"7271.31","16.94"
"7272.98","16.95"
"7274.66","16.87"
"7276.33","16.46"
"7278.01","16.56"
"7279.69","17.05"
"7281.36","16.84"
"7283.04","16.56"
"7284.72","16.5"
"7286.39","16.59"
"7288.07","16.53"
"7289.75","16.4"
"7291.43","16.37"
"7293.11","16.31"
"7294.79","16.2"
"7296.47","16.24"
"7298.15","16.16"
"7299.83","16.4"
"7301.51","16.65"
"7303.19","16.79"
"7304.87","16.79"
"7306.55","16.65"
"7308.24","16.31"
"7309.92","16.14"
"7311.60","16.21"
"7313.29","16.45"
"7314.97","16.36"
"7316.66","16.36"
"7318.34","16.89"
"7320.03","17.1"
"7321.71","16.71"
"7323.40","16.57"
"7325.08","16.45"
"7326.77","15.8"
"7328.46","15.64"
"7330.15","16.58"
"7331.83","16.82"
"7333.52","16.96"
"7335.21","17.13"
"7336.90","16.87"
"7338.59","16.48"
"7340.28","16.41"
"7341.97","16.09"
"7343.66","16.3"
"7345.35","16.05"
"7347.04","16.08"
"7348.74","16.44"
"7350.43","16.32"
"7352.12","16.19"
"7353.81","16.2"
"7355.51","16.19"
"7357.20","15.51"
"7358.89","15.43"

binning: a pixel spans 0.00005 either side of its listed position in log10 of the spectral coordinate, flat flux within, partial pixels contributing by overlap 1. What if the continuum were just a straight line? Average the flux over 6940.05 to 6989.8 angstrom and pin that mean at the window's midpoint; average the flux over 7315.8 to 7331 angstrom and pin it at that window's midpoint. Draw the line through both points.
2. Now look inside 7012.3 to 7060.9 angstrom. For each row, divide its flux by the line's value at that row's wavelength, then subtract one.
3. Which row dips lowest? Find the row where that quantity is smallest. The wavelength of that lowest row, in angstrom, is 7013.14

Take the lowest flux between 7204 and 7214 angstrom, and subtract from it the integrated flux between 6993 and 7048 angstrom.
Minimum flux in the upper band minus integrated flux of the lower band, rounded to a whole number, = -926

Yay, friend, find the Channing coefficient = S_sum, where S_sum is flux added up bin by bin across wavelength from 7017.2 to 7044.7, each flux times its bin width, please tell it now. 474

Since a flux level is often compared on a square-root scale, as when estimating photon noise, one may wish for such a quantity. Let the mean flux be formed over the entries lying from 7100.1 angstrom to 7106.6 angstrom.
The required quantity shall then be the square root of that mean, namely 4.13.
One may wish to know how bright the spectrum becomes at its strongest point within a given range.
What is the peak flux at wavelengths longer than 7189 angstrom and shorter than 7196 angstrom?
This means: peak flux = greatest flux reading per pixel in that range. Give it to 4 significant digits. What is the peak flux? 16.97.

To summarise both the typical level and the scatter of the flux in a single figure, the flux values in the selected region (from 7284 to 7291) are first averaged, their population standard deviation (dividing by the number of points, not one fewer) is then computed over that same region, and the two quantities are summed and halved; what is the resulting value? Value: 8.29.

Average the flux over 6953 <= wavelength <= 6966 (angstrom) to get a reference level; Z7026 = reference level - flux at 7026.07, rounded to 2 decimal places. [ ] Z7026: 0.20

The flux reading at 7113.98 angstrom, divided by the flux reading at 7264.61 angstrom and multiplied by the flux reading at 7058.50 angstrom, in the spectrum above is 17.5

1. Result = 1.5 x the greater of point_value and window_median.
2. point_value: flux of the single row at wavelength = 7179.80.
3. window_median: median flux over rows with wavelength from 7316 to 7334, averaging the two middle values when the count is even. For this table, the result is 25.6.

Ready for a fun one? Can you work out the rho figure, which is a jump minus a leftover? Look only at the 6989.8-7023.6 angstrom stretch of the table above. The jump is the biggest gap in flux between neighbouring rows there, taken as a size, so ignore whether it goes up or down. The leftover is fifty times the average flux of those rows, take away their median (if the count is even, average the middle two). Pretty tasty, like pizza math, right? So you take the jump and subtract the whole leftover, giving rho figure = -835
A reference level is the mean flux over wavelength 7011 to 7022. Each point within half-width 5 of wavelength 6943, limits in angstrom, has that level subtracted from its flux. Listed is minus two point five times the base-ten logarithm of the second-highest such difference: 0.0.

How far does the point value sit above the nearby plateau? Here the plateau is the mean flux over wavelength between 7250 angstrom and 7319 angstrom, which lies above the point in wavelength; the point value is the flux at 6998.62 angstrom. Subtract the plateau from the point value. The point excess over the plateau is 0.4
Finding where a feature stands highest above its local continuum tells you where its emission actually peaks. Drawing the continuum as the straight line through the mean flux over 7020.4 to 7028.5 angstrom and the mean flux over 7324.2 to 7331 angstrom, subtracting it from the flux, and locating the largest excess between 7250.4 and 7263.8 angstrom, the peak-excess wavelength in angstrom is 7251.25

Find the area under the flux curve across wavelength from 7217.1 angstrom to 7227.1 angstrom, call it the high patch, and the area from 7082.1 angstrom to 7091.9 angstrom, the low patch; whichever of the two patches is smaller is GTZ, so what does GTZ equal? 167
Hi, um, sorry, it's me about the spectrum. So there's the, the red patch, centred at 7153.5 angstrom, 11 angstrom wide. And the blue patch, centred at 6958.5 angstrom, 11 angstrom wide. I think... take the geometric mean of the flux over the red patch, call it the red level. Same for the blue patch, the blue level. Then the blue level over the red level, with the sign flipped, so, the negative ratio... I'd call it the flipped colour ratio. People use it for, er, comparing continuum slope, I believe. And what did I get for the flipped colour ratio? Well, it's -1.04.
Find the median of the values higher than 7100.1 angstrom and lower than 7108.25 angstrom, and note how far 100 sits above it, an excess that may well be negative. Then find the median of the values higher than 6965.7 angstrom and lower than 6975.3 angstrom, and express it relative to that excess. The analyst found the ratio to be 0.204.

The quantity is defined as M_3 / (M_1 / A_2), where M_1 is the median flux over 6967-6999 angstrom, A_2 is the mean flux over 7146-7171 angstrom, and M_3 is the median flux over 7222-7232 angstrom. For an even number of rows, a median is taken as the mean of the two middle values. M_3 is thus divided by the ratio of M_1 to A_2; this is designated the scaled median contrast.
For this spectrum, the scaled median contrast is 16.4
